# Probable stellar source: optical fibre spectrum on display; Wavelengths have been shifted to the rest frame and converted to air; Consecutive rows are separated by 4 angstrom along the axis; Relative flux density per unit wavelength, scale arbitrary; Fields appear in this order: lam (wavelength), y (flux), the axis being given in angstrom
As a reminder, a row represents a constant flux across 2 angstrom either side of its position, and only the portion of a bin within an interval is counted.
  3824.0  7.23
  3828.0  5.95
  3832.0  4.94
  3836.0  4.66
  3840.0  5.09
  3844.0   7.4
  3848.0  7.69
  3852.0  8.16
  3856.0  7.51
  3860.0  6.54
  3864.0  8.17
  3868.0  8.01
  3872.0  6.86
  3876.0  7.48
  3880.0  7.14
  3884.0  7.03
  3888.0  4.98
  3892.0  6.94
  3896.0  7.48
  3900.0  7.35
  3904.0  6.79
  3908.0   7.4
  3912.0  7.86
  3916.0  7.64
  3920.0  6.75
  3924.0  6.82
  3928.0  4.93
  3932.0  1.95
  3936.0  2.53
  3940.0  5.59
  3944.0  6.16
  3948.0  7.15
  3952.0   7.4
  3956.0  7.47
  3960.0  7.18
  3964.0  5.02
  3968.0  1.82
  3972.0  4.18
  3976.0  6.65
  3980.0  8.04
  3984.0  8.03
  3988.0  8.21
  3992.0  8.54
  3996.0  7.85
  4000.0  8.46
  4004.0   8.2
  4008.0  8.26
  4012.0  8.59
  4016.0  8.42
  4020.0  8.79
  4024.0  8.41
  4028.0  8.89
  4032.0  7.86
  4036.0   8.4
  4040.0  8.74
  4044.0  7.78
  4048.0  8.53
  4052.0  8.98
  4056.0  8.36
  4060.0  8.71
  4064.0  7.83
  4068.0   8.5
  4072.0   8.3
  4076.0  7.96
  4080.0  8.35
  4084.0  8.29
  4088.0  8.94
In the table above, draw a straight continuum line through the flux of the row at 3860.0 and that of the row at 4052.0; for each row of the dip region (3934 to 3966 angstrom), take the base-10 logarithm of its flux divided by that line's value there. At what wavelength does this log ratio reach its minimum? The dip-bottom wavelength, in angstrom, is 3936.0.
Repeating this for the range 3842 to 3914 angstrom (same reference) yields 3888.0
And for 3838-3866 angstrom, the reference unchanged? 3840.0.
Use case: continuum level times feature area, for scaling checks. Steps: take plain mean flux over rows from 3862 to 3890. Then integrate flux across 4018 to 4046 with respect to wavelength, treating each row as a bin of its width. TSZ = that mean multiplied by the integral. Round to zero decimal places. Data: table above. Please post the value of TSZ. 1671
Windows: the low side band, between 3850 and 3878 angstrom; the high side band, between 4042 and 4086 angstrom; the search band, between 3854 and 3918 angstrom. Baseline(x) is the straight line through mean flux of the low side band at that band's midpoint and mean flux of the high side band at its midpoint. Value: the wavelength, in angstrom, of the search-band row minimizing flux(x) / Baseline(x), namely 3888.0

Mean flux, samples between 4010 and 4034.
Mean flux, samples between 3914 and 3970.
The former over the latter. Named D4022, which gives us 1.5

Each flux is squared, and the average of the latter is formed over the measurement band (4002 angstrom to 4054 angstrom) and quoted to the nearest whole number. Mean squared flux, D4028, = 72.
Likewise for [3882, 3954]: 42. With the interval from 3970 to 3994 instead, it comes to 55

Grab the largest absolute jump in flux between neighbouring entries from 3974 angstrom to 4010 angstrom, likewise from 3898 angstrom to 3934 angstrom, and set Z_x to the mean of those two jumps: 2.2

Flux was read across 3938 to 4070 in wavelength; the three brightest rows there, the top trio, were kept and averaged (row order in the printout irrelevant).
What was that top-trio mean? 8.9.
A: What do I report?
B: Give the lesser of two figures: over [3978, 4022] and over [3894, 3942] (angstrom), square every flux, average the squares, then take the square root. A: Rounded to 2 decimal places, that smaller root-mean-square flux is 6.38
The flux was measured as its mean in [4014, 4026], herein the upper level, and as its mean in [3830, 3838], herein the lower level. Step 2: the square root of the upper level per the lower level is 1.33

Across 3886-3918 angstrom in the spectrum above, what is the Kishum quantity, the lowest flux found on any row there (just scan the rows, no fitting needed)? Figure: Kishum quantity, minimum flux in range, 4.98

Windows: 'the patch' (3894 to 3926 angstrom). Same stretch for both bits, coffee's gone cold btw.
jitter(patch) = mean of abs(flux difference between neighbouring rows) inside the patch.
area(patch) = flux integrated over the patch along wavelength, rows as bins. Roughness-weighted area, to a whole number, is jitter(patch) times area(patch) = 98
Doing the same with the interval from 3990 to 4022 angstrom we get 95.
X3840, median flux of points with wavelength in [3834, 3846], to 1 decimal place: 5.1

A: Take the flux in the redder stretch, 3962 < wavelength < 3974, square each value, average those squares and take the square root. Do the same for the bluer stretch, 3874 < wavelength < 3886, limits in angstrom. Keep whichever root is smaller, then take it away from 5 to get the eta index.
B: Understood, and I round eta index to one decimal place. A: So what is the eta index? 1.1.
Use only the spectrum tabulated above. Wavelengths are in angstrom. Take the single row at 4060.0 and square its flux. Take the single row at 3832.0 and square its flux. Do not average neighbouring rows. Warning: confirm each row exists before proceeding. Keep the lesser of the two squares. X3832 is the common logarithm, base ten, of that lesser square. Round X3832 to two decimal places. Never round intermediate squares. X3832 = 1.39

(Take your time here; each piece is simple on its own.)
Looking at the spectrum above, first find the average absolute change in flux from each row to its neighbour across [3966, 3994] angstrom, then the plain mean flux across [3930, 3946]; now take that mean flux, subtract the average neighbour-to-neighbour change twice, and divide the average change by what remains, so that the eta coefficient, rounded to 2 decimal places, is 0.62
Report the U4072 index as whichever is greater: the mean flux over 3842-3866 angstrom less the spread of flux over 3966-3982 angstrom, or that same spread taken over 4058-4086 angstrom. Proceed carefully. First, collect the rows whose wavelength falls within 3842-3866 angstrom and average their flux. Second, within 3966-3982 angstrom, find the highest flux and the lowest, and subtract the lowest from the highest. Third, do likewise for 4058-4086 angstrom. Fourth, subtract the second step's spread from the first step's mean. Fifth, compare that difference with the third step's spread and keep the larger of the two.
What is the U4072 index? 1.4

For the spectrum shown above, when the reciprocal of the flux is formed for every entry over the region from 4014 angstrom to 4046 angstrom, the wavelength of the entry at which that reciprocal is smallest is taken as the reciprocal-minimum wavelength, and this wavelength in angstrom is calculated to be 4028.0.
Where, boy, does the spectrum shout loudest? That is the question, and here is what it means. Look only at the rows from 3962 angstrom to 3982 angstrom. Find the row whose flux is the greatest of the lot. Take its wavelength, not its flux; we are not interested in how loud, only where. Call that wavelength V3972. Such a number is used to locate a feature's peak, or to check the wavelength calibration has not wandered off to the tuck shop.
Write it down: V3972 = 3980.0 angstrom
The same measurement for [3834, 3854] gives 3852.0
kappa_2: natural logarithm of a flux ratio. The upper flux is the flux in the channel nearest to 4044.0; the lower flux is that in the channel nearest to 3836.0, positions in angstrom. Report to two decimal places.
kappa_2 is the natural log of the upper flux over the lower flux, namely 0.51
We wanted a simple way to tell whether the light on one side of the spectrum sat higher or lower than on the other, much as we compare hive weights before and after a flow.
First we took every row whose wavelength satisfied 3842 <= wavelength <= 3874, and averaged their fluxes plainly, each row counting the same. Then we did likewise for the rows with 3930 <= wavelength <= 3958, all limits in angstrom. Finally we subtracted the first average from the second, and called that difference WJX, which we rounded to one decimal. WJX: -2.1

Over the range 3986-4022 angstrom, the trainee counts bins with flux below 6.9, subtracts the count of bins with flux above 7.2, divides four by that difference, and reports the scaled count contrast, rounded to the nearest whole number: 0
